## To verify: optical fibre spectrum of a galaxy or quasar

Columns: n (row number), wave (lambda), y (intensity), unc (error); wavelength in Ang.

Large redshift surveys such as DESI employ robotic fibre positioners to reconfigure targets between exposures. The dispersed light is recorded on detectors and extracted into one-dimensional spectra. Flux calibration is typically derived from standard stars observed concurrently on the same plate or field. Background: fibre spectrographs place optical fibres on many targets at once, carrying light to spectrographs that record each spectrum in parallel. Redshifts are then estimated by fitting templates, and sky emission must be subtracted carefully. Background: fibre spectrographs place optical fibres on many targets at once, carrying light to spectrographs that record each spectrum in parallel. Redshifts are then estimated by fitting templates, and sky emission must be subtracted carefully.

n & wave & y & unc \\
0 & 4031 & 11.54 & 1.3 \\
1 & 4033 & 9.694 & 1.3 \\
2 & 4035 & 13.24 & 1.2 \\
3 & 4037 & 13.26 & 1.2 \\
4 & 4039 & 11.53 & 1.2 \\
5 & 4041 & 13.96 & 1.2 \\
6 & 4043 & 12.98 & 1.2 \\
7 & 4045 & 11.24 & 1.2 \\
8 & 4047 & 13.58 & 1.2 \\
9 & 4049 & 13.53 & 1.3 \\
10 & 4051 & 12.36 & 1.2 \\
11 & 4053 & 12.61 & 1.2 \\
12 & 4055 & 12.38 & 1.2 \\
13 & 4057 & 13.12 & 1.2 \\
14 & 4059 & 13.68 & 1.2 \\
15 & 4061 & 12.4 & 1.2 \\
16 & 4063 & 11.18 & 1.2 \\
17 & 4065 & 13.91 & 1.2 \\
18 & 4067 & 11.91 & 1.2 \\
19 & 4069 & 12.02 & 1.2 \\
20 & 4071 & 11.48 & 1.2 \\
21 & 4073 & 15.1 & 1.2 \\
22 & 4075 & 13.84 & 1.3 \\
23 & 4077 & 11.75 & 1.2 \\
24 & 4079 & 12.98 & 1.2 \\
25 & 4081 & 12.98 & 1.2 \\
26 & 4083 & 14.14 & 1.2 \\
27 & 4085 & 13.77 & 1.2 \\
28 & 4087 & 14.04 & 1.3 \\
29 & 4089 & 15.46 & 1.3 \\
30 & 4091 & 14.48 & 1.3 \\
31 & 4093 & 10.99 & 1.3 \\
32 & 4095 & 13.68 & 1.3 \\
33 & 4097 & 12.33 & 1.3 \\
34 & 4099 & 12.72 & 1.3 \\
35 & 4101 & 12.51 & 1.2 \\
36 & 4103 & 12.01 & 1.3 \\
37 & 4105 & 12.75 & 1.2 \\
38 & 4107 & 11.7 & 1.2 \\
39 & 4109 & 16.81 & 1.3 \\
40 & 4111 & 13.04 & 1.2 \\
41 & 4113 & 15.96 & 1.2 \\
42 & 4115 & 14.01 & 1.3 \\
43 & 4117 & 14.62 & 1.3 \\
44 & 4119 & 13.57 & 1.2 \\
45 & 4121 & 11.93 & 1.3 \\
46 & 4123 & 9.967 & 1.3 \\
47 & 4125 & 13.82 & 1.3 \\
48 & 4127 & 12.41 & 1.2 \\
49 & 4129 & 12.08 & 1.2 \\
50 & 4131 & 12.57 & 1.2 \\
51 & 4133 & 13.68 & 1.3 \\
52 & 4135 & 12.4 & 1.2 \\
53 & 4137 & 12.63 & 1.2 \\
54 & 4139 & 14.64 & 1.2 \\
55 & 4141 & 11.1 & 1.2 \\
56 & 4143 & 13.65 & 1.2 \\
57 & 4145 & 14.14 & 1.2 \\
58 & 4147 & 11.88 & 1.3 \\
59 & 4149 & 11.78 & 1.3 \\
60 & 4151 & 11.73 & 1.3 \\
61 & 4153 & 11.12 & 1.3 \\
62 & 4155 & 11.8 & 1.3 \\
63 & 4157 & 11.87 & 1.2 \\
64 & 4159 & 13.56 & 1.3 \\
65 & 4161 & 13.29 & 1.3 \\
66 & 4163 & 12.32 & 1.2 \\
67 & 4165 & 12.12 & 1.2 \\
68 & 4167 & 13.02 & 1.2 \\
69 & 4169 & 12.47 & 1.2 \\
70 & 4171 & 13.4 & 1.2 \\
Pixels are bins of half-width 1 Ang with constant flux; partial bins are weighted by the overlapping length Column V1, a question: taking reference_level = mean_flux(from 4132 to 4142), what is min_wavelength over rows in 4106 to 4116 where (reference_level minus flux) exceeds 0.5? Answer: 4107 Ang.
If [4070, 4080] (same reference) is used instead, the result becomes 4071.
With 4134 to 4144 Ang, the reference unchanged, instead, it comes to 4141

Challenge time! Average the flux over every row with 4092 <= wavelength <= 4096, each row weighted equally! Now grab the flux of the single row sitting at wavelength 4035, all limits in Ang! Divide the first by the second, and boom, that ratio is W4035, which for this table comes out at 0.93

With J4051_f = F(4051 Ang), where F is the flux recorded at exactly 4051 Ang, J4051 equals 12.36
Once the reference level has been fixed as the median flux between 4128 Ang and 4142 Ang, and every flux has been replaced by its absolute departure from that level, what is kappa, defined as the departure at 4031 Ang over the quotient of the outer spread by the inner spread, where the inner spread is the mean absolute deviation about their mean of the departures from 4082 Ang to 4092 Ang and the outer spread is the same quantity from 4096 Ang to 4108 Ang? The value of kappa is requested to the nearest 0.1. 2.0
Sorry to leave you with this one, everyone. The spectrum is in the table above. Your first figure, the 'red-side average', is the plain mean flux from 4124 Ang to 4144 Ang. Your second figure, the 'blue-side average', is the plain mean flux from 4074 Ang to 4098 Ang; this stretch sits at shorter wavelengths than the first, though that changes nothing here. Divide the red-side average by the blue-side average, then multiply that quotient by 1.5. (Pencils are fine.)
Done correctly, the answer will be 1.447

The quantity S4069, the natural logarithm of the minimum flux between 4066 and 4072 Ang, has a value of 2.44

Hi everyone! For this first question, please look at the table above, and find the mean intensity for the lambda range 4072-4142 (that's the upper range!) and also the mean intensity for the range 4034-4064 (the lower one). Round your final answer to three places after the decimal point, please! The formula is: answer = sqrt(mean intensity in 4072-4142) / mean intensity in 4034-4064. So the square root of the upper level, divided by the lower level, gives 0.285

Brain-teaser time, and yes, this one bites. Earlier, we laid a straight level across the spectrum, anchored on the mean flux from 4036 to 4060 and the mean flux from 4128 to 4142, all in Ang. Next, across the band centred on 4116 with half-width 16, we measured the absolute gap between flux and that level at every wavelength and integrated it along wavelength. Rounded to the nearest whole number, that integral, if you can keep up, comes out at 39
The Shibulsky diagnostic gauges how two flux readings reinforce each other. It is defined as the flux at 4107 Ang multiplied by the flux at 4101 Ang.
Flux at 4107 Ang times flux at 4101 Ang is 146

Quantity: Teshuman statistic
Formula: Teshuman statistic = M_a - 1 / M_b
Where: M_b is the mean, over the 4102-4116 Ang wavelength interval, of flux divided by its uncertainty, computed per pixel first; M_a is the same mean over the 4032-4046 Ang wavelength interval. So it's 10.0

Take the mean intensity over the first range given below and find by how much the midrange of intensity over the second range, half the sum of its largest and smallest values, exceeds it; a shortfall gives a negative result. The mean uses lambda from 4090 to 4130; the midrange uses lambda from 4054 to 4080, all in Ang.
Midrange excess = 0.1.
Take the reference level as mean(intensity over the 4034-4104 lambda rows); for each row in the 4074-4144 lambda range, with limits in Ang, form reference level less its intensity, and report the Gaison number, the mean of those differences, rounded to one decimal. -0.2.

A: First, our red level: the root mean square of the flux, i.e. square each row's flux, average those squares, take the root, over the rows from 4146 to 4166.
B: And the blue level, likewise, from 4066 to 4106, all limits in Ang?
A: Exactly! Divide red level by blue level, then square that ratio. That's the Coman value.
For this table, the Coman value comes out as 0.86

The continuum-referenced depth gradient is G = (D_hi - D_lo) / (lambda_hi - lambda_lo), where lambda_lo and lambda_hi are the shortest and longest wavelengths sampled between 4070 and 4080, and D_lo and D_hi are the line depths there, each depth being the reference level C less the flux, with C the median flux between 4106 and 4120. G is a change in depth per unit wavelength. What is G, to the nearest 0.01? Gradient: -0.19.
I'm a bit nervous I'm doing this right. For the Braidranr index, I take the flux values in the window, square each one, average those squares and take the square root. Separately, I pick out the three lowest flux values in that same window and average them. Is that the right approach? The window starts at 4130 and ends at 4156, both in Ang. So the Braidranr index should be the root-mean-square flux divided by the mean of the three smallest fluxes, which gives 1.11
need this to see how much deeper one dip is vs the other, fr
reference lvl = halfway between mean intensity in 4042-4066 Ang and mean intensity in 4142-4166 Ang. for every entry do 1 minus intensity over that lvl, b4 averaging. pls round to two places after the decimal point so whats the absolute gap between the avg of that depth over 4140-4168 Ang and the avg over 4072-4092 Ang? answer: 0.12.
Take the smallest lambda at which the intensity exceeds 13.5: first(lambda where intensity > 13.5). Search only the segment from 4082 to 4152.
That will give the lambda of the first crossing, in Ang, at 4083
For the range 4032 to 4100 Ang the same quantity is 4041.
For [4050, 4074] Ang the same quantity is 4059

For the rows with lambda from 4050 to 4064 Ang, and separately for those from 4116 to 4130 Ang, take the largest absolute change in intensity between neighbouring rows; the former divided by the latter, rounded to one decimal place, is 0.3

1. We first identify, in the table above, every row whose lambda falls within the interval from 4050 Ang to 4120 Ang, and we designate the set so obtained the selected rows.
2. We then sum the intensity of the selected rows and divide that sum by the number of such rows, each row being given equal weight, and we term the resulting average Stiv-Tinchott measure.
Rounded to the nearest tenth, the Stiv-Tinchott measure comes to 13.2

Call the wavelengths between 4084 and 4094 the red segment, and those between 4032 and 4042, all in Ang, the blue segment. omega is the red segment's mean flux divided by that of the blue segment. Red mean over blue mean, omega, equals 1.11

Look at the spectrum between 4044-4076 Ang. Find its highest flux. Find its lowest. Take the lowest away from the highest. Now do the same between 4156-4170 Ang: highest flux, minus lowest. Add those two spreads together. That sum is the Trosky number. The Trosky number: 5.6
